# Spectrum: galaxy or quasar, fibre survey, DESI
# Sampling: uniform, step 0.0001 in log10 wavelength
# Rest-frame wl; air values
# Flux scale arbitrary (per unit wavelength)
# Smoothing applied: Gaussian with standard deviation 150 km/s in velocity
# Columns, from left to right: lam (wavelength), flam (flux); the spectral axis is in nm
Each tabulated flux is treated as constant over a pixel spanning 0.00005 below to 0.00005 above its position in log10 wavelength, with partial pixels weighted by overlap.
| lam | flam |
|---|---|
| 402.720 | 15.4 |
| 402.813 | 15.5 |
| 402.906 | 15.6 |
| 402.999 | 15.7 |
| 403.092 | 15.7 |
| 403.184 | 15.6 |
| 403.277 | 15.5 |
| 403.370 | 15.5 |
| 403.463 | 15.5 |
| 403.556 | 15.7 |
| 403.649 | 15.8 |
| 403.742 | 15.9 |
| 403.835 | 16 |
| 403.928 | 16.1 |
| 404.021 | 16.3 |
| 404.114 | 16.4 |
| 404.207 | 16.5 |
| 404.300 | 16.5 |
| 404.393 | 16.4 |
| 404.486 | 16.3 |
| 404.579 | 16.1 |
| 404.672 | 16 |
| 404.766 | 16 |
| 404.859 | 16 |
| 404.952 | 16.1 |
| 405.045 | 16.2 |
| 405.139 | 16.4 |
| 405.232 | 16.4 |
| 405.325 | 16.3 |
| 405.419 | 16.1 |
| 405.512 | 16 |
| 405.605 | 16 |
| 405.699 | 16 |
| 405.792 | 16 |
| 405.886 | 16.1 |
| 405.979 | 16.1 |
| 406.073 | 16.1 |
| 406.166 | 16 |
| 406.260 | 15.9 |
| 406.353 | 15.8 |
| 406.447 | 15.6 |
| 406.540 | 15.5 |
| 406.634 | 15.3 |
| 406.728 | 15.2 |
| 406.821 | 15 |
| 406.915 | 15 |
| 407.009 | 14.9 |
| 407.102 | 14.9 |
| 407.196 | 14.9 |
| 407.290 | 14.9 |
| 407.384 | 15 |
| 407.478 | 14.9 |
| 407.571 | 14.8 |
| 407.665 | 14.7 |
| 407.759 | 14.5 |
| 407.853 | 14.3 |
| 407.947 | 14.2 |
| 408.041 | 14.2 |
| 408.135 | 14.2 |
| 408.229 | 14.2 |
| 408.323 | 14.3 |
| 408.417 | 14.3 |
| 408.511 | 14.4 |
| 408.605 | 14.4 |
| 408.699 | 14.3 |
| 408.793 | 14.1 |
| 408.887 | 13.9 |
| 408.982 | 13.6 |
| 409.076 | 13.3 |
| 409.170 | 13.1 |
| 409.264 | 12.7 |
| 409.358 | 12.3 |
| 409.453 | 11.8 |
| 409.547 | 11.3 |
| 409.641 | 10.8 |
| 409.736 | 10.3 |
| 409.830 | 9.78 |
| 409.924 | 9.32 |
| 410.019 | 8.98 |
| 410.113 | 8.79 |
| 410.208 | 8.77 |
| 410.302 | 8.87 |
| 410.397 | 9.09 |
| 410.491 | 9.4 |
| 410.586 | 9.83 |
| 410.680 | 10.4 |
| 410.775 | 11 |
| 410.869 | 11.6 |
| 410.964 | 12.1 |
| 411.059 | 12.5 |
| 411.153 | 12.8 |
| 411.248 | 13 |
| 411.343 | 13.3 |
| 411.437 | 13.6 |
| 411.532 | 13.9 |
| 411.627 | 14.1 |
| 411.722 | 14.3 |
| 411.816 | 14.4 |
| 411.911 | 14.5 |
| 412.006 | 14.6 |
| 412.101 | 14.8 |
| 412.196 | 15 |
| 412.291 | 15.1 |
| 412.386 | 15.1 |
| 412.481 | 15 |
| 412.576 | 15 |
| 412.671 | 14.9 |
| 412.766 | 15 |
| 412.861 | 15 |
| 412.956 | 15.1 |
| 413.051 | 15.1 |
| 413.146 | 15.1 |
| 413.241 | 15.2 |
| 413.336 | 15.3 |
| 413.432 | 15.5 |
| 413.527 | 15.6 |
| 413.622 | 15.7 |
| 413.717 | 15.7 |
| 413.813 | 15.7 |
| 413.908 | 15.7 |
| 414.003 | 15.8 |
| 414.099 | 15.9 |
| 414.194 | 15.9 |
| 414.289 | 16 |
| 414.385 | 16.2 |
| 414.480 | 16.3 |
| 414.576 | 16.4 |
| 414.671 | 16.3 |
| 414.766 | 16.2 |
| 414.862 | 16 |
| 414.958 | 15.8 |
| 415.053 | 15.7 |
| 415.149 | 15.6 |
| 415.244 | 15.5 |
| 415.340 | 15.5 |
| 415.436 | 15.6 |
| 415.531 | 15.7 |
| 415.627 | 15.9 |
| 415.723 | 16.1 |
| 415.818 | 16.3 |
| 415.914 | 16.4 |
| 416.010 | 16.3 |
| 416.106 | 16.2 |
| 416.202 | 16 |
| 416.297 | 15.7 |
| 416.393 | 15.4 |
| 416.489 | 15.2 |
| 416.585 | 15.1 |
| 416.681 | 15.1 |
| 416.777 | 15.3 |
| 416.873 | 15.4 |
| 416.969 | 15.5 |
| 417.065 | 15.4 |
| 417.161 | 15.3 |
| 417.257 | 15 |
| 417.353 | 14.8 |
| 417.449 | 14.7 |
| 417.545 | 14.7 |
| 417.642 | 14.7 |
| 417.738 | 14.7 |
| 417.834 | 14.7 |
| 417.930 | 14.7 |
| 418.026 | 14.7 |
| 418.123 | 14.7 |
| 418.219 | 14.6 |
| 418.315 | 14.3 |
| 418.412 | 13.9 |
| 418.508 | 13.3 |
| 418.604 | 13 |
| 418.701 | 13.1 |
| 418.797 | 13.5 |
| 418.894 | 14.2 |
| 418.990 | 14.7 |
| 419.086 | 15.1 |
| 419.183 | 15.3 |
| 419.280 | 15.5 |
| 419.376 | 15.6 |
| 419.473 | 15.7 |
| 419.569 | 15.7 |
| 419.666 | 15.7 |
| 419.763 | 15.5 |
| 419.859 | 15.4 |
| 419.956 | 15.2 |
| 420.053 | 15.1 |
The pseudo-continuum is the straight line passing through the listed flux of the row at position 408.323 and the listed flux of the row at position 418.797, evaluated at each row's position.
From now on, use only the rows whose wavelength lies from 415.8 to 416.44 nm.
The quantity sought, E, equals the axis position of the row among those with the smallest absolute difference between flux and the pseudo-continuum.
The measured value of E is 416.393 nm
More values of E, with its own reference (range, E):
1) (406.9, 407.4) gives 407.009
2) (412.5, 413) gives 412.671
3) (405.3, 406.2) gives 405.512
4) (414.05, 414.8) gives 414.099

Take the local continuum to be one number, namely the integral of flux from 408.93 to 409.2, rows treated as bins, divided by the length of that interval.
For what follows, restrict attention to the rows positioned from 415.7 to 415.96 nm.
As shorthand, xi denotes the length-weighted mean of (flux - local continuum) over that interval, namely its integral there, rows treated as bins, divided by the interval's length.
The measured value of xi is 3.0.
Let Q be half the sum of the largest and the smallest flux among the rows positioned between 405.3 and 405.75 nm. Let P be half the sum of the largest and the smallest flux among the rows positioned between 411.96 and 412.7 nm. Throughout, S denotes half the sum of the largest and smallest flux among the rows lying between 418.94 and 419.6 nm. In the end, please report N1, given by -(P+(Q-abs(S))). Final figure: -15.8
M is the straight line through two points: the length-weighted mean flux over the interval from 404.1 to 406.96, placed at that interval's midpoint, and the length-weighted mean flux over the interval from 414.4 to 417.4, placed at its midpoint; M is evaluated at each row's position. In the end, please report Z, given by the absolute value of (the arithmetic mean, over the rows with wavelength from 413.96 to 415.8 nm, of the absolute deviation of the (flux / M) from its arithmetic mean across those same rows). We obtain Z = 0.014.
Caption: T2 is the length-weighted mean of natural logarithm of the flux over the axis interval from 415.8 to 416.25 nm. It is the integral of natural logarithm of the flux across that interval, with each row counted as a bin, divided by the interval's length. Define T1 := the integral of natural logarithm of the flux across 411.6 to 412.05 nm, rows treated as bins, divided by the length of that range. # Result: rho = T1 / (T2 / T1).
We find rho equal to 2.55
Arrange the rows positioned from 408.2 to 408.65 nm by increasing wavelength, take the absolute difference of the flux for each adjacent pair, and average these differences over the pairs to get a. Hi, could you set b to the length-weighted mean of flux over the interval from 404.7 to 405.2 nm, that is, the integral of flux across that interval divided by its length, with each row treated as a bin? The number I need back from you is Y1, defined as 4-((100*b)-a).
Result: -1608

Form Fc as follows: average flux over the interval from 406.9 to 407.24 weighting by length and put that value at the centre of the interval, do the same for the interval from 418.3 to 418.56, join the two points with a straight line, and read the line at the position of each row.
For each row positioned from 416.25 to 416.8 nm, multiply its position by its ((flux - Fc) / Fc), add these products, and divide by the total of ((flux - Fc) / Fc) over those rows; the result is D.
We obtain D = 416.52 nm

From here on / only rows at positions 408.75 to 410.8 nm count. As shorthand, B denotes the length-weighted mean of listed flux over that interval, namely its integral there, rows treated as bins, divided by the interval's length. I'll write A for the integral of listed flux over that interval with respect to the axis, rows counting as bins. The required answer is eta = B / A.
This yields 0.488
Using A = 22.5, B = 11.0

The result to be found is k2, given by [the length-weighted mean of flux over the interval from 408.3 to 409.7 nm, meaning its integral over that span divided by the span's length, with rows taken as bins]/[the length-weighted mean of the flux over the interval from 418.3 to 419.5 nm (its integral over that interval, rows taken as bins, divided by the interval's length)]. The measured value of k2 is 0.92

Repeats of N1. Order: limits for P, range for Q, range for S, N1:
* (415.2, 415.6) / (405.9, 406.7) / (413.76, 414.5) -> -15.3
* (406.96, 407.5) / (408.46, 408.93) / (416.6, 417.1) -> -13.8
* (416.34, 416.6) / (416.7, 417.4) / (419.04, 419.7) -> -15.0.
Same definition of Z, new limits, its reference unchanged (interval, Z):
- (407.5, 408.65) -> 0.010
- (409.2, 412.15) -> 0.112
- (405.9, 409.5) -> 0.046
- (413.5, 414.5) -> 0.012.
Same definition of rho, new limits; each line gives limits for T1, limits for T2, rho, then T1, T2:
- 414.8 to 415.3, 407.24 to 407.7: 2.81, 2.75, 2.699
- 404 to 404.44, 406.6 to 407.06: 2.89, 2.80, 2.715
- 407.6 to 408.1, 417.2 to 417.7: 2.64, 2.66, 2.692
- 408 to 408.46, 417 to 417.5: 2.60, 2.66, 2.714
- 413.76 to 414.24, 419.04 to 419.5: 2.78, 2.76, 2.731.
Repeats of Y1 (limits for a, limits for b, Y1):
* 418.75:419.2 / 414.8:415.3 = -1567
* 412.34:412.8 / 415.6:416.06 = -1617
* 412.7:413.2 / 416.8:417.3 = -1529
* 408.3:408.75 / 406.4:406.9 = -1526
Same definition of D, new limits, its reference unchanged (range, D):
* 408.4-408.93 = 408.69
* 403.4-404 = 403.76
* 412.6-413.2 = 412.93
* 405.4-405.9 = 405.66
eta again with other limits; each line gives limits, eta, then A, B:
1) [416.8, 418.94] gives 0.467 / 31.0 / 14.5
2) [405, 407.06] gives 0.485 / 32.6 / 15.8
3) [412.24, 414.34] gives 0.476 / 32.3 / 15.4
